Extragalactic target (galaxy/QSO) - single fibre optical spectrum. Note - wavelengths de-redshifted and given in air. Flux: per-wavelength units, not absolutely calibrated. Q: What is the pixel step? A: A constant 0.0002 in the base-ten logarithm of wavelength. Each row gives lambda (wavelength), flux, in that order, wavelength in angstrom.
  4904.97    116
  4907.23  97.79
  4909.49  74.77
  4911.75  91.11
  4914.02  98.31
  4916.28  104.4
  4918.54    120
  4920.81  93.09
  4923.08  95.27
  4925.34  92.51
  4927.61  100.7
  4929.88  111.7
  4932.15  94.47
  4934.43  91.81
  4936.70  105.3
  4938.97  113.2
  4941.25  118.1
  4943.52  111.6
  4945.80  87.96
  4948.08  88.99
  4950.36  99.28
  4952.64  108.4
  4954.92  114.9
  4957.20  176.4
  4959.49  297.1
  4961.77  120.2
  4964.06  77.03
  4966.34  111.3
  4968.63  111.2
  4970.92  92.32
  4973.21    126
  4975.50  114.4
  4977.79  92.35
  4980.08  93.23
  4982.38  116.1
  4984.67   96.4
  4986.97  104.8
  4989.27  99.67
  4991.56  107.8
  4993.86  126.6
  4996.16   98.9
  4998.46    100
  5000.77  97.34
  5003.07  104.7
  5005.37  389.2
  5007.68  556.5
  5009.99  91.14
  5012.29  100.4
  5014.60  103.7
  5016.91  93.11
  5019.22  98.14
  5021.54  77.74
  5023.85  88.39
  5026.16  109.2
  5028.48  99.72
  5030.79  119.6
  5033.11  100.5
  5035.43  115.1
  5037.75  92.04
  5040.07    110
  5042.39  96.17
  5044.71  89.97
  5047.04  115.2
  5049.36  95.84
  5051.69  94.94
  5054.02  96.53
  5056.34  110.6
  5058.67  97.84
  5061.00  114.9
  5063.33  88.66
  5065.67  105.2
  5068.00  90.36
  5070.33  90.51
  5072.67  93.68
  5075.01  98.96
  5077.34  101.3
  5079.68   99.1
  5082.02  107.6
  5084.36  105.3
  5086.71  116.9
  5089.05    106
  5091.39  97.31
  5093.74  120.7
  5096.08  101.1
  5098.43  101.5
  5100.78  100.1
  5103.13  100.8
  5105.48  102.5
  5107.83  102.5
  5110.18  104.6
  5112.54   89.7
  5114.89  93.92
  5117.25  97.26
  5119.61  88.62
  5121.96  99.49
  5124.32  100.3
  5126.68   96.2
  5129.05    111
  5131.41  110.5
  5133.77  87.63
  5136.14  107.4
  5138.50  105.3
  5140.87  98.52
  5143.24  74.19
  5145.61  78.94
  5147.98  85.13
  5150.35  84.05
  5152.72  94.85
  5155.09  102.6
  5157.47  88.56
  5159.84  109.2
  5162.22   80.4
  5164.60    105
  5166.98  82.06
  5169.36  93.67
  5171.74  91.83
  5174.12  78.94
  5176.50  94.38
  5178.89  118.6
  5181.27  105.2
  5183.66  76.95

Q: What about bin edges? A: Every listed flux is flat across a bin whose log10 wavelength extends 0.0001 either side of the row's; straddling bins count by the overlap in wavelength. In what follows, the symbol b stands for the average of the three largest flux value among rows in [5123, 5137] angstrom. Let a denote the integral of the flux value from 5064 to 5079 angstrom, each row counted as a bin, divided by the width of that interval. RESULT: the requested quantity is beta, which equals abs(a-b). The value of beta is 13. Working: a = 96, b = 110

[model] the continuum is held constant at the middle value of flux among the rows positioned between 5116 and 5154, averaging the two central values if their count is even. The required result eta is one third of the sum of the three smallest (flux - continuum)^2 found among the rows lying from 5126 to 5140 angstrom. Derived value 52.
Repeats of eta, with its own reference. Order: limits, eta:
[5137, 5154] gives 27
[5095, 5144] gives 1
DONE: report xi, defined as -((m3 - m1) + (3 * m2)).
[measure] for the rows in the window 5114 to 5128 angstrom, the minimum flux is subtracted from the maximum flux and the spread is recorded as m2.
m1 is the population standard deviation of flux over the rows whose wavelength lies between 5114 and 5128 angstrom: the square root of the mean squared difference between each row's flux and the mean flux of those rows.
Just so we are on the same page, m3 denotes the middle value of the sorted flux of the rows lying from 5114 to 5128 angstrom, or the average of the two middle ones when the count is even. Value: -128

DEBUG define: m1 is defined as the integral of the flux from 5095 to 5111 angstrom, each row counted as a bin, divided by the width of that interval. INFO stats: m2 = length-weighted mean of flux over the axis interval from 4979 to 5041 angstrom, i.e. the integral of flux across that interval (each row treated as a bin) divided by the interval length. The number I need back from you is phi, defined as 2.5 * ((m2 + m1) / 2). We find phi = 289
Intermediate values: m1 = 102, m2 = 129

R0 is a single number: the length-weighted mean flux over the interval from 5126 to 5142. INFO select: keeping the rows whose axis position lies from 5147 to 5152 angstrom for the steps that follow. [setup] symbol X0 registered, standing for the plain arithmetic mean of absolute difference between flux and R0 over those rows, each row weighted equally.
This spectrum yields 18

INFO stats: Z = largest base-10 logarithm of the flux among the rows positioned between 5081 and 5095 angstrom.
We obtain 2.08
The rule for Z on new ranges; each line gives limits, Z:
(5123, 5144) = 2.05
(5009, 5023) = 2.02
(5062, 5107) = 2.08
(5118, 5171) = 2.05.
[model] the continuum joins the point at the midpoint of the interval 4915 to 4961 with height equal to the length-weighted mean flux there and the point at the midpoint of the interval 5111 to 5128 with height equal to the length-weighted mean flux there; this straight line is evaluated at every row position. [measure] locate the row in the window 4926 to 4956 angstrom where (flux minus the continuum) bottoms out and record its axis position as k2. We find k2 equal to 4945.80 angstrom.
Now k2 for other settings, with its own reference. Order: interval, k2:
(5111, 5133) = 5119.61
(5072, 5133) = 5072.67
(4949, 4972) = 4964.06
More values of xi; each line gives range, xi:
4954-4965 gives -704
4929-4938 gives -151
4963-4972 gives -190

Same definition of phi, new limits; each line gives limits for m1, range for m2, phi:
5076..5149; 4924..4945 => 255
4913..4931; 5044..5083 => 252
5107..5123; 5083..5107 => 252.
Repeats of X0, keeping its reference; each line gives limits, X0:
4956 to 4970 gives 55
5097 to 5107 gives 1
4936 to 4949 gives 11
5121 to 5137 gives 7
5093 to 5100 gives 7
